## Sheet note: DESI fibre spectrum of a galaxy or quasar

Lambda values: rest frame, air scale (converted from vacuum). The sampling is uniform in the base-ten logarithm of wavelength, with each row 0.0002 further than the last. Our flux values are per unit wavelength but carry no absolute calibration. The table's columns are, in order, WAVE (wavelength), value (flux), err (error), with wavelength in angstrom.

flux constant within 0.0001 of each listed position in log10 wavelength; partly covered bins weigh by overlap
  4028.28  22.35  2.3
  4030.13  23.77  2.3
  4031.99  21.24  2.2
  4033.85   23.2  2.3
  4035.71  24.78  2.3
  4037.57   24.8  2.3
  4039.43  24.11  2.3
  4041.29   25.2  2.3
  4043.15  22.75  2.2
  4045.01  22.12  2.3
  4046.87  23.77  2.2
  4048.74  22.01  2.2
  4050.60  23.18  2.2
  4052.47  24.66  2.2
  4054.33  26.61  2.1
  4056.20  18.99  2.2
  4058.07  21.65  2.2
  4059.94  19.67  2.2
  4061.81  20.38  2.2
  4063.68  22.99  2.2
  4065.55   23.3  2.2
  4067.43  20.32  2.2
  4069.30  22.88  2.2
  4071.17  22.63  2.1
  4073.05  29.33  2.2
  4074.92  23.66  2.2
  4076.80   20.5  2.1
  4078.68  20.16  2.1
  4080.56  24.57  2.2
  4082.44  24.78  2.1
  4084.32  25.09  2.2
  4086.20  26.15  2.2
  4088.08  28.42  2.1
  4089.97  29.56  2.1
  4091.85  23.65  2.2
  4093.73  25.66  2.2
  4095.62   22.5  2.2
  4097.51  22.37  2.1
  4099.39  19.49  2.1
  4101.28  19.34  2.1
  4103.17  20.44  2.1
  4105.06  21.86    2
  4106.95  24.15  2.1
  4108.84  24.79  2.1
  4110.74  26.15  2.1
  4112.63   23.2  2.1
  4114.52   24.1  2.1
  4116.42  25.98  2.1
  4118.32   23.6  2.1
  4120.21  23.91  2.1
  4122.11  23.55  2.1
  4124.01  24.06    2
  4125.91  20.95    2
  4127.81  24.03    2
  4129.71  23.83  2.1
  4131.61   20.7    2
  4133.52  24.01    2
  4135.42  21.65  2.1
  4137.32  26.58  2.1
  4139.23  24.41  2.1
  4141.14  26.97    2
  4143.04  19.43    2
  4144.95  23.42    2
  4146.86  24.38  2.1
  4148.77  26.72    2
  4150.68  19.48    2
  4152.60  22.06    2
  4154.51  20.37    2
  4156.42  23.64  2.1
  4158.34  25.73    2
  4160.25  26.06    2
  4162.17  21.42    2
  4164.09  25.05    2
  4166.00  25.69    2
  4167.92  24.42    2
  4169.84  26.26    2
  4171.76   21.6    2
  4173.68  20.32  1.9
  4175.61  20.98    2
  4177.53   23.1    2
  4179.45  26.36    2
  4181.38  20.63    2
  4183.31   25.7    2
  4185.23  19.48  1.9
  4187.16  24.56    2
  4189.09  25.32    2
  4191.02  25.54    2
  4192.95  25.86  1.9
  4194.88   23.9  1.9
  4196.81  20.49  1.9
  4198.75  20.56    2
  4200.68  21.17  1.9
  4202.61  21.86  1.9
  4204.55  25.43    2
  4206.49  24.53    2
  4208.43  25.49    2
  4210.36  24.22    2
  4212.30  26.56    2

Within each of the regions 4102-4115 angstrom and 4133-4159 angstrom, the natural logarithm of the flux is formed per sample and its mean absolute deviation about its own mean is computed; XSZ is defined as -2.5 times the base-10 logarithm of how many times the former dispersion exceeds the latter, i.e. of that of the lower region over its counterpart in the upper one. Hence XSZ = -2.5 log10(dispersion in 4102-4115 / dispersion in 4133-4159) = 0.40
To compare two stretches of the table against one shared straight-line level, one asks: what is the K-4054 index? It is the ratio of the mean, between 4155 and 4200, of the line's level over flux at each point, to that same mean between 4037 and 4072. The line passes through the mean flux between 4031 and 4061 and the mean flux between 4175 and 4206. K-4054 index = 0.97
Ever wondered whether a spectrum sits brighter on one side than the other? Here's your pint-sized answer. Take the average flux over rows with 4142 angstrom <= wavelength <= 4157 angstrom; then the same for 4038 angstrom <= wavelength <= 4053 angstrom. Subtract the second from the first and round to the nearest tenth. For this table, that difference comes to -1.0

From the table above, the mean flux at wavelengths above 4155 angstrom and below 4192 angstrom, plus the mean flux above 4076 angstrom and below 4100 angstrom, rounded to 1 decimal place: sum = 47.9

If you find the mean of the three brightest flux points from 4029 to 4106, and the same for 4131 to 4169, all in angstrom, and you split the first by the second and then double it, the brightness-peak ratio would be 2.2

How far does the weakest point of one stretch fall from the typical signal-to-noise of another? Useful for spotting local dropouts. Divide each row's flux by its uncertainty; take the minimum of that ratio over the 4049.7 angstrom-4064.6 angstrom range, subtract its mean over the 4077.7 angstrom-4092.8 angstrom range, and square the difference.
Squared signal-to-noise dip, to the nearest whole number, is 10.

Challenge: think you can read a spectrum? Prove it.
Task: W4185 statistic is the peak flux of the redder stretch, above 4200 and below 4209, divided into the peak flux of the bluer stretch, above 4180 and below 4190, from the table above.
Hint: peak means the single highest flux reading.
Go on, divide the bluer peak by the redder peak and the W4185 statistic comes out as 1.01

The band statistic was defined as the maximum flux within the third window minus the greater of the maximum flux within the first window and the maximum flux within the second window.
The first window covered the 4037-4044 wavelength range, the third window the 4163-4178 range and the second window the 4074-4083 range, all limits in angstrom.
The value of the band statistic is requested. 1.1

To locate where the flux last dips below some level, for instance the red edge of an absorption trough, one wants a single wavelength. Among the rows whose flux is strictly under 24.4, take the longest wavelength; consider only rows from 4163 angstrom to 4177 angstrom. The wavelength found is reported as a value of 4175.61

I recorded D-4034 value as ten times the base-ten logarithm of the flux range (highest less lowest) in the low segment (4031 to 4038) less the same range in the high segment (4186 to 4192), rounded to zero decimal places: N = 4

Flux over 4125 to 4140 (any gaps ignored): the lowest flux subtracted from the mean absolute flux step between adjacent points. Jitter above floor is -18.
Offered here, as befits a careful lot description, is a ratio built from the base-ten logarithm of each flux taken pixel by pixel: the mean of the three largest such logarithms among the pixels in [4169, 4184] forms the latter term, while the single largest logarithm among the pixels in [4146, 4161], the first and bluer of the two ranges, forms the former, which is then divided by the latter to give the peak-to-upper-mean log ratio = 1.01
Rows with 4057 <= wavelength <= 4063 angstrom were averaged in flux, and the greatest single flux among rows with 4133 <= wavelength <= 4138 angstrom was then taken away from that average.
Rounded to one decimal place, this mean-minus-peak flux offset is -6.0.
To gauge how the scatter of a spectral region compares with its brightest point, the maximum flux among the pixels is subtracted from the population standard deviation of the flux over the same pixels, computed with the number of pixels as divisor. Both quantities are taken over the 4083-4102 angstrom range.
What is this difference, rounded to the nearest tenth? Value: -26.3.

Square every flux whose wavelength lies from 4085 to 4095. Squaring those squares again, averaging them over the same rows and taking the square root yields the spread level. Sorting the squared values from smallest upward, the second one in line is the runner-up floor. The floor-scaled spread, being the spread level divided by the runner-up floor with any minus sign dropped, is 1.10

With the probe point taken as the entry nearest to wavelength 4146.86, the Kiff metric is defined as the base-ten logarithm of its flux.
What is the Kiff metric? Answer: 1.39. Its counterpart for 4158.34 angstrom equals 1.41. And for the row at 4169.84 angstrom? 1.42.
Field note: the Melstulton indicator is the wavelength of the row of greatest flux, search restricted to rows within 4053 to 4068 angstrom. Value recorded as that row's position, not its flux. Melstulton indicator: 4054.33 angstrom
